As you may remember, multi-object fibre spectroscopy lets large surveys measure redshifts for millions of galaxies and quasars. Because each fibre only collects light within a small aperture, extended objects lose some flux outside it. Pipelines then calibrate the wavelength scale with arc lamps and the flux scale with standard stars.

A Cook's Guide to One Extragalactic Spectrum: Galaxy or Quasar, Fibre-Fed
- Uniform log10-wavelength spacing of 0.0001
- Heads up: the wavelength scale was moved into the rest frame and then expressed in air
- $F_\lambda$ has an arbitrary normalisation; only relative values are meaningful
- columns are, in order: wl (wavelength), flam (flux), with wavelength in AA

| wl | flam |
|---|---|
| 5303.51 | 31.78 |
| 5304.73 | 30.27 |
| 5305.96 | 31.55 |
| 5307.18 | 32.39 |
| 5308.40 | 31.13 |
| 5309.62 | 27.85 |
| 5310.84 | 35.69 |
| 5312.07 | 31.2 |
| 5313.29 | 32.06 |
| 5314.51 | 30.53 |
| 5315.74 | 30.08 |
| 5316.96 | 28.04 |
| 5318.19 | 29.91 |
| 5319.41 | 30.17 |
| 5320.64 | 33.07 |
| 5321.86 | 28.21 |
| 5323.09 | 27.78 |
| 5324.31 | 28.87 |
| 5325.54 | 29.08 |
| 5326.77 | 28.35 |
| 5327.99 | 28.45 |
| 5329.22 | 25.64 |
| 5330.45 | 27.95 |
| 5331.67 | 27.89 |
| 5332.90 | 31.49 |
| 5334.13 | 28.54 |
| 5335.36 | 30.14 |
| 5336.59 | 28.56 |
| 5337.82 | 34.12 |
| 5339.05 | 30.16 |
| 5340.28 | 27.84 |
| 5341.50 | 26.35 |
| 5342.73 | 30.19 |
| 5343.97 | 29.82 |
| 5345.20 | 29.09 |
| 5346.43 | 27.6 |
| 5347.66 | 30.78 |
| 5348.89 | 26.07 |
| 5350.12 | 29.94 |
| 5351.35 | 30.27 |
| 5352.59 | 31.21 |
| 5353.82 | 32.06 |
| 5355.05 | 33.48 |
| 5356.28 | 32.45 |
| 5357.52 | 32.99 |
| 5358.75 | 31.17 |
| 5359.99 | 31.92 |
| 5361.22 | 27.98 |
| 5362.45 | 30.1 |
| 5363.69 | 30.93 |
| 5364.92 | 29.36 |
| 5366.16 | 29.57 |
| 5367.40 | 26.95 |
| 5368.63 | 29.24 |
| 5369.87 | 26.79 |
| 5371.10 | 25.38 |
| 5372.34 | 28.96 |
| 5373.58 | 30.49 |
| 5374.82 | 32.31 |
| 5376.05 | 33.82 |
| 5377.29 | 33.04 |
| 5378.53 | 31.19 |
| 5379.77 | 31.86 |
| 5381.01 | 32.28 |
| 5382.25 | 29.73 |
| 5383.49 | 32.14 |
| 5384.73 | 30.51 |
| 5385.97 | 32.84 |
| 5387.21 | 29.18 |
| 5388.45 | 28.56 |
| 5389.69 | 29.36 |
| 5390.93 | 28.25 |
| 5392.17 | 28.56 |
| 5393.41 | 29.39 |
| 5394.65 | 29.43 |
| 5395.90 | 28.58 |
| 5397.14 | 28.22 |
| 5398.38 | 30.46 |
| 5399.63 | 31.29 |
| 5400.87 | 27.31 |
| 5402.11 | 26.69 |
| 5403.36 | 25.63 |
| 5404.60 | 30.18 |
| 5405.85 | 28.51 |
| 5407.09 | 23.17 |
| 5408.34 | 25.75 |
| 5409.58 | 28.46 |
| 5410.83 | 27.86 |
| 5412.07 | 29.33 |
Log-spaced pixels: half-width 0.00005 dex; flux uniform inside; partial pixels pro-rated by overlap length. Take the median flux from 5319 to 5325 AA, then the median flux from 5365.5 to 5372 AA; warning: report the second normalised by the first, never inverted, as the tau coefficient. 0.93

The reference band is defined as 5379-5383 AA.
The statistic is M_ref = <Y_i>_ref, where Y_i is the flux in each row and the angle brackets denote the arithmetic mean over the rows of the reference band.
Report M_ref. 31.3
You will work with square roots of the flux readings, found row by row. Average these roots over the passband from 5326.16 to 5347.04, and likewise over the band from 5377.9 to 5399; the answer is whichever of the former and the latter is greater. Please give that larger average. 5.48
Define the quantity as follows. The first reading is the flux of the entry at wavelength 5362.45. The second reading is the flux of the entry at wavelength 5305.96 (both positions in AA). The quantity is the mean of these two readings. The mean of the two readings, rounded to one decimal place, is 30.8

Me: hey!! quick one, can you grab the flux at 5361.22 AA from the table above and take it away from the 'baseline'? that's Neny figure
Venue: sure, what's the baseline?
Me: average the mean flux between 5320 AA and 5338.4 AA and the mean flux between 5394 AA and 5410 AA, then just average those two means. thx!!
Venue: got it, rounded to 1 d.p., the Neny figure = 0.6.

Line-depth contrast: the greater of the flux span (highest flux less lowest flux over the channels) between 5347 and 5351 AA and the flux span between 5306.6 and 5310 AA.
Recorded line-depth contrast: 4.7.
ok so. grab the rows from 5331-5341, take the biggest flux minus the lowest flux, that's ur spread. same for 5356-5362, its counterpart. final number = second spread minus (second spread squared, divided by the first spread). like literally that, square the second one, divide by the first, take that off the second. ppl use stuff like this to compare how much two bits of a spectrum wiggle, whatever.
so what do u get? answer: 1.0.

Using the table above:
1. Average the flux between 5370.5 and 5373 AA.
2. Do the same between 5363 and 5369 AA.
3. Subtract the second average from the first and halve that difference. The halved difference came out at -1.0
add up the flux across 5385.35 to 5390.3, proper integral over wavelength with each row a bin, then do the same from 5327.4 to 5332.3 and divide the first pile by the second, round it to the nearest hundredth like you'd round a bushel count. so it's 1.10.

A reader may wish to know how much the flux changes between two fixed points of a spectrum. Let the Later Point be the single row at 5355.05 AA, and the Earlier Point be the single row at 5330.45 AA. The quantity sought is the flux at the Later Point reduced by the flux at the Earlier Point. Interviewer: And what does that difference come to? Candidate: 6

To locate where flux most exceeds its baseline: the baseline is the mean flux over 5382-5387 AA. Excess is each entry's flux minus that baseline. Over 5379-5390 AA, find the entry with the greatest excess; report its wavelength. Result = 5385.97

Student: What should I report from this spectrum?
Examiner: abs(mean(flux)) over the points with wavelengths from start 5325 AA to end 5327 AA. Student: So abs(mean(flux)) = 28.7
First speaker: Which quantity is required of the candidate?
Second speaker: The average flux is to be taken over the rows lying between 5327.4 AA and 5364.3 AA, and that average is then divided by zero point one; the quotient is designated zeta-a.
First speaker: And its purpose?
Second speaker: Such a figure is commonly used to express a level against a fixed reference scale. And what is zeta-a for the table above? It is 298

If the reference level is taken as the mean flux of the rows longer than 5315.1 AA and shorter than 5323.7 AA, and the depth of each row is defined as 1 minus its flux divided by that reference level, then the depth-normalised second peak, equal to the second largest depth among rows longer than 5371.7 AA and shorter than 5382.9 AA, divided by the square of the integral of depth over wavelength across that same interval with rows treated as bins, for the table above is 0.0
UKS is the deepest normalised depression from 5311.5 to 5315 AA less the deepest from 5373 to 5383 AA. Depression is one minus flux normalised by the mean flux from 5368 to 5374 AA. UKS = -0.028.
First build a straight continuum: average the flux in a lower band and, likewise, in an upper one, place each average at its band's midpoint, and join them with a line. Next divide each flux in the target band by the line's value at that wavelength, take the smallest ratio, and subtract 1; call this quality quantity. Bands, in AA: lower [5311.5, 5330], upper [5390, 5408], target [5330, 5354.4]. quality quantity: -0.101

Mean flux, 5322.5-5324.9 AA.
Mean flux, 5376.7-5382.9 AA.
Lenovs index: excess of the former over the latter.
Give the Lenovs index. -3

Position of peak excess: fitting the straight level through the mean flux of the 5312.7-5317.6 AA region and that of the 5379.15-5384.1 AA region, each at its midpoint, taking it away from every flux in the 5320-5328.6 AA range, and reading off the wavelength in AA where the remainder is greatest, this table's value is 5320.64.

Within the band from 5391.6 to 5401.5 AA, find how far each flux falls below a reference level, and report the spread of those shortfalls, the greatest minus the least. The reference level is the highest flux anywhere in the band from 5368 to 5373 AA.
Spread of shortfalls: 4.0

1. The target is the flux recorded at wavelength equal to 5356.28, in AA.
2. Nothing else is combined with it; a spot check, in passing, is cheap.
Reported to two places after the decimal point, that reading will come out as 32.45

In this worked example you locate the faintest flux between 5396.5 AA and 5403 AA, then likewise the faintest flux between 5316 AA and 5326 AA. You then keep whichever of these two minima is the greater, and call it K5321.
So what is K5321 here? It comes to 27.8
